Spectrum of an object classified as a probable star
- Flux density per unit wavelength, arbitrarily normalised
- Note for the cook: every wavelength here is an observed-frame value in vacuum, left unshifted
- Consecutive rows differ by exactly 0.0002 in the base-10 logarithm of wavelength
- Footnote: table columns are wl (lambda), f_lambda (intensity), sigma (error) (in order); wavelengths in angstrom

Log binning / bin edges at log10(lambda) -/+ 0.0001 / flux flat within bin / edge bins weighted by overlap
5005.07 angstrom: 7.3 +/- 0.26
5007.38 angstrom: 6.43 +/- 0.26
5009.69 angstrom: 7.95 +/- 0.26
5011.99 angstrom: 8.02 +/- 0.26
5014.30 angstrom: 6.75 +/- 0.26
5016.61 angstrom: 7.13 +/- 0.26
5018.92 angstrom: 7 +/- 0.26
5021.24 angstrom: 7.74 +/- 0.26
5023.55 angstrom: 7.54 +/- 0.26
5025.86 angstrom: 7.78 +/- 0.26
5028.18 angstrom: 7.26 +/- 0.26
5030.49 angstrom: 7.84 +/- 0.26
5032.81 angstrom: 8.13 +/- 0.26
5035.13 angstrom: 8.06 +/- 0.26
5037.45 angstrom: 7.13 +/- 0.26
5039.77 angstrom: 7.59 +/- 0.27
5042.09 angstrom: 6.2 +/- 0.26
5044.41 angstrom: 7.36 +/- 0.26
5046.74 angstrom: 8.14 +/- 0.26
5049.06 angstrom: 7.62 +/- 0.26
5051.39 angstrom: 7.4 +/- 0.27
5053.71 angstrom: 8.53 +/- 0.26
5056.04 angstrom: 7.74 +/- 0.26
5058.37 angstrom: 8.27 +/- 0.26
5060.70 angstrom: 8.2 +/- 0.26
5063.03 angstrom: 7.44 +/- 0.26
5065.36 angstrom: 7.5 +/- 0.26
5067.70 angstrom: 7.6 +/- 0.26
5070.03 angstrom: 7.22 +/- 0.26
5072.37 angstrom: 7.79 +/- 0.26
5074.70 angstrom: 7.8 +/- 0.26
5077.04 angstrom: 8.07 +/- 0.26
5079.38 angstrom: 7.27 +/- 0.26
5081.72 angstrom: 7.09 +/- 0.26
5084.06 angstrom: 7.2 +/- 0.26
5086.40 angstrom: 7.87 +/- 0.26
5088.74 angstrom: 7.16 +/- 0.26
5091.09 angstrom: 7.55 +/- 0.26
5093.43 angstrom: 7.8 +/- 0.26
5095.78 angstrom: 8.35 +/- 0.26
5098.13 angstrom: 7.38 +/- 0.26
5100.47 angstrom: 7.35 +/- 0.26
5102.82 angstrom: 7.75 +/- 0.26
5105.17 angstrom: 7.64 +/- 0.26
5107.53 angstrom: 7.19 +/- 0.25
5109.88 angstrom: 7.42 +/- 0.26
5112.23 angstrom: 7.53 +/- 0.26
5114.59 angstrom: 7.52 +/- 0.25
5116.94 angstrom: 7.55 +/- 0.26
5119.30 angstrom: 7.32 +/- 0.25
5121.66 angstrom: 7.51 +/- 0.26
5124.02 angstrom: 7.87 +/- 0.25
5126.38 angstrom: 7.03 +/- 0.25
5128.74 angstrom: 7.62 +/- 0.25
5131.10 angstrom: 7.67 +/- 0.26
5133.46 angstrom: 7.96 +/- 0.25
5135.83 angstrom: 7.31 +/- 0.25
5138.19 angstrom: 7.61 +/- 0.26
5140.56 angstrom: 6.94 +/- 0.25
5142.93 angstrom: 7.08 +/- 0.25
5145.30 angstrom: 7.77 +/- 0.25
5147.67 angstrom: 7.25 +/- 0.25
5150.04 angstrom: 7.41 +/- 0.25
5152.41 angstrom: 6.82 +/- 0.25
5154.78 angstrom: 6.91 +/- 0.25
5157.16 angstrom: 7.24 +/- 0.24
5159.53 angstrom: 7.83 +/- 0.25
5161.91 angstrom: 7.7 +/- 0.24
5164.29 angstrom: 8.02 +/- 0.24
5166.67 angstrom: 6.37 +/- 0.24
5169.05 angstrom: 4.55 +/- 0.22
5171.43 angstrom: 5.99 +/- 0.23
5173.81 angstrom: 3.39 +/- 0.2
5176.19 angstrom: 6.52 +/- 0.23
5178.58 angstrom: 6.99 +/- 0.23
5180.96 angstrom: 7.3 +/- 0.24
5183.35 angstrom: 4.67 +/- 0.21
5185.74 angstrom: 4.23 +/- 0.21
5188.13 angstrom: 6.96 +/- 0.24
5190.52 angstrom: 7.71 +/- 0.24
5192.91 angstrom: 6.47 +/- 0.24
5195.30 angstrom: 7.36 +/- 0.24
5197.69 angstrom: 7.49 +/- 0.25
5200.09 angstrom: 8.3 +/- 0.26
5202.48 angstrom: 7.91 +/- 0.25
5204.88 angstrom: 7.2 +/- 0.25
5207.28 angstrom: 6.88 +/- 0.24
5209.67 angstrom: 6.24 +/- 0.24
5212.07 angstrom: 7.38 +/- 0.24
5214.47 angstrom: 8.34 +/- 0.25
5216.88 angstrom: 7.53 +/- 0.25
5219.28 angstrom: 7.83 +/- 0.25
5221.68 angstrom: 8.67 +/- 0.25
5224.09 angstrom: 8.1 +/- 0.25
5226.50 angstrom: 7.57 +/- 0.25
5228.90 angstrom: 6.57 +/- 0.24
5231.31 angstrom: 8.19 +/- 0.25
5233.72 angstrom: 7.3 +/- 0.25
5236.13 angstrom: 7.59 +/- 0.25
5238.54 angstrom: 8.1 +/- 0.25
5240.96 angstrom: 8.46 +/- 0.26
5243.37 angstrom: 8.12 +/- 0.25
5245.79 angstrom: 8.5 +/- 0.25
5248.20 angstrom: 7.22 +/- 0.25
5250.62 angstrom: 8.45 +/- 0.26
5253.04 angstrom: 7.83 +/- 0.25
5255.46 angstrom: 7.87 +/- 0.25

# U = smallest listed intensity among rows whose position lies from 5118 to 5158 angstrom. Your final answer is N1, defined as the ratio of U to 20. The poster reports 0.341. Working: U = 6.82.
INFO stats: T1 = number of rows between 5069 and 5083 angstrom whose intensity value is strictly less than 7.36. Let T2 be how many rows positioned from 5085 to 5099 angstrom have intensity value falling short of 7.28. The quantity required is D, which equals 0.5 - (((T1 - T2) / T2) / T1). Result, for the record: -0.17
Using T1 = 3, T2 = 1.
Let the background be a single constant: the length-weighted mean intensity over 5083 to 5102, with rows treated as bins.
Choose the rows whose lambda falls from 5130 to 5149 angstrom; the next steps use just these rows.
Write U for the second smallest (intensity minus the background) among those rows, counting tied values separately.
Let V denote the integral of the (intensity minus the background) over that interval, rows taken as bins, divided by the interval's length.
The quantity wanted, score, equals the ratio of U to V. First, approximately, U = -0.51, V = -0.14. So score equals 4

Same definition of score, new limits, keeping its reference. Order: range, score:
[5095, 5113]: 8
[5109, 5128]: 2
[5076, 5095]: 6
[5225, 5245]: -2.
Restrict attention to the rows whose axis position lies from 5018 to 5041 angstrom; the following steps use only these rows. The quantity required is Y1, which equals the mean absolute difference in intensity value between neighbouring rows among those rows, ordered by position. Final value 0.45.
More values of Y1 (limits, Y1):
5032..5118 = 0.45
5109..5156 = 0.34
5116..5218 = 0.80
